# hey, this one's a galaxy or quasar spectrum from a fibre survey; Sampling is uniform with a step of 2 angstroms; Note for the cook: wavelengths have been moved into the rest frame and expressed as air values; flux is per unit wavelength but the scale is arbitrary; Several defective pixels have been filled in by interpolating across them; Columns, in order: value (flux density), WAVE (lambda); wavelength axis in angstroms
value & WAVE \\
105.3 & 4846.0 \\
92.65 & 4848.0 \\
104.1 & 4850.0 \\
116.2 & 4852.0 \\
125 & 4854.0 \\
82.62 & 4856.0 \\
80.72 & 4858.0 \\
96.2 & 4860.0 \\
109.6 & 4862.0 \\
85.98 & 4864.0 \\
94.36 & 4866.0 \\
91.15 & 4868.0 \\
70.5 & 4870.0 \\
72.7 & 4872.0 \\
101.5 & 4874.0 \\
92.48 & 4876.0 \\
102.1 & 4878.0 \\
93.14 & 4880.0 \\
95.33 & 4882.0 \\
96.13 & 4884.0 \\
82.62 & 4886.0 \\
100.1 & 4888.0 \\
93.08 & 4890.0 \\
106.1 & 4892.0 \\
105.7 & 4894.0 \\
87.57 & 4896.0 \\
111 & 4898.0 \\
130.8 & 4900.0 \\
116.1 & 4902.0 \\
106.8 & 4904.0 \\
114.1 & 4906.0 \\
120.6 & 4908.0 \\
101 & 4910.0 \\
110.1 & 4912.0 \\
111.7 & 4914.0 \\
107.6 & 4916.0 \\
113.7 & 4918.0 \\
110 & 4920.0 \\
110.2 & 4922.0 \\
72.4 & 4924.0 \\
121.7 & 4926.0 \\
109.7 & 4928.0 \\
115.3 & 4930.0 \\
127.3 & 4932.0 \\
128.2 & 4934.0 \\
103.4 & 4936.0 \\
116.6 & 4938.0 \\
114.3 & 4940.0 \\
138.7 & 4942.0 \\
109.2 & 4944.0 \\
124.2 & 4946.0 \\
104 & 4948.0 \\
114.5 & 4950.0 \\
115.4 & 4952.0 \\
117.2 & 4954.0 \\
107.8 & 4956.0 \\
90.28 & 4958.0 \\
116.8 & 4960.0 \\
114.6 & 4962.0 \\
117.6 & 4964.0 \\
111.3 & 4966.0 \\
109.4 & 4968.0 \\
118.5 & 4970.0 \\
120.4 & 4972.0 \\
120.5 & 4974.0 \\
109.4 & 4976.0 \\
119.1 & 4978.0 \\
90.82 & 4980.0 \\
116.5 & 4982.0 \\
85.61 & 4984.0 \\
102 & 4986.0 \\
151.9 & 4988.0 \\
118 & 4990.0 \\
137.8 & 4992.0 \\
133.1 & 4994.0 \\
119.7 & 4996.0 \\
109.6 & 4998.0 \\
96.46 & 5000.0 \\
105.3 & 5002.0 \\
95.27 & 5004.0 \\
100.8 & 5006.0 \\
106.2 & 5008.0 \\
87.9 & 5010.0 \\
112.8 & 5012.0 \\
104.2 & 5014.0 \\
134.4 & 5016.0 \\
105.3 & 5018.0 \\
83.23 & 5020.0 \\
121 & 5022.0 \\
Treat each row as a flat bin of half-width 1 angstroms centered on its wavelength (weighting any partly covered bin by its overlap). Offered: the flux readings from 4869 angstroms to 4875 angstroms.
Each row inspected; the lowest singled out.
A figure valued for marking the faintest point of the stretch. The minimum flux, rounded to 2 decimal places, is 70.50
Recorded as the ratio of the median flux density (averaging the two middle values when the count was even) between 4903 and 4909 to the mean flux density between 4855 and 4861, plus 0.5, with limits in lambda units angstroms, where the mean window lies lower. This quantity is 1.82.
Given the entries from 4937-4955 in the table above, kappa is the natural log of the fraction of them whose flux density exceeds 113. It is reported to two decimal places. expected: -0.25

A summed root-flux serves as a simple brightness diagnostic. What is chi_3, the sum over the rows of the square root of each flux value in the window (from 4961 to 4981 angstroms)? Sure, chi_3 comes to 106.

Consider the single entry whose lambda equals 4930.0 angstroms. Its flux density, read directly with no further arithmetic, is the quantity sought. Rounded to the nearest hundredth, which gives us 115.30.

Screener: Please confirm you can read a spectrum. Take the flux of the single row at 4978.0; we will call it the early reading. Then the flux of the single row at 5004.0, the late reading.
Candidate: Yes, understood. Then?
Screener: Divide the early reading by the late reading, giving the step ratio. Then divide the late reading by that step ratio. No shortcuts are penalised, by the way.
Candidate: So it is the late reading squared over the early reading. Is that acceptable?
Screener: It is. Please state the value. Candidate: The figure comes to 76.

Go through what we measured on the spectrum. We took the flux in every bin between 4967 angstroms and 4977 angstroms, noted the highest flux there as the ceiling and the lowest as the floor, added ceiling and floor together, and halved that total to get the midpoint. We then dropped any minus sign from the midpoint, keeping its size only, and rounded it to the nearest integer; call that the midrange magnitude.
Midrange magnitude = 115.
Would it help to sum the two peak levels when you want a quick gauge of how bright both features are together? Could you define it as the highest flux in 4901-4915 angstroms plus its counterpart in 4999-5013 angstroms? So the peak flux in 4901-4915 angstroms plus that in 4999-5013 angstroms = 233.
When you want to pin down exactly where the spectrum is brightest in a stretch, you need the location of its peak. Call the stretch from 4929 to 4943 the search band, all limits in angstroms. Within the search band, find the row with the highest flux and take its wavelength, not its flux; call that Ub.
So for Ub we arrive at 4942.0 angstroms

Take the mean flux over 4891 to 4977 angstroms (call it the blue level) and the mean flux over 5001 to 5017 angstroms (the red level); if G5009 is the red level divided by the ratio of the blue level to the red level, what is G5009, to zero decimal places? 100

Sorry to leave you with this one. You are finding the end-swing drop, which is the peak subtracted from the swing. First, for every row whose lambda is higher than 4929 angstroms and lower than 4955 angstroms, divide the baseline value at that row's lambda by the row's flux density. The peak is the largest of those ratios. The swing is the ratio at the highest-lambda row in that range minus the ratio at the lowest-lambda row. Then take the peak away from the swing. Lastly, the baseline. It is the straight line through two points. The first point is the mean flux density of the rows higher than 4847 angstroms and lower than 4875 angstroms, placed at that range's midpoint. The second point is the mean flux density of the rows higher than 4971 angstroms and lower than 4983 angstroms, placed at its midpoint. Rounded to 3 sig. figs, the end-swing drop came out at -1.02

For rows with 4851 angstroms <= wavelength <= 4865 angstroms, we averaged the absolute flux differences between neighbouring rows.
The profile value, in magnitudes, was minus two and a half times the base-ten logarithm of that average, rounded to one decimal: -3.1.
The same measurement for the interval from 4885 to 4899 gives -2.8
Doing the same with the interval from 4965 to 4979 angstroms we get -1.9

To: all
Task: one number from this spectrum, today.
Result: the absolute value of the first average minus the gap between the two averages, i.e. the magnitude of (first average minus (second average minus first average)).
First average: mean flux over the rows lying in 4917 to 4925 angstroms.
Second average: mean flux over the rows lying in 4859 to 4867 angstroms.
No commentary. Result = 107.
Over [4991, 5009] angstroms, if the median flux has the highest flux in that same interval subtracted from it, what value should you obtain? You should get -32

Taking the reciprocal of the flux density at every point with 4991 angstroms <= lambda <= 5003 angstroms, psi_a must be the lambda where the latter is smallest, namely 4992.0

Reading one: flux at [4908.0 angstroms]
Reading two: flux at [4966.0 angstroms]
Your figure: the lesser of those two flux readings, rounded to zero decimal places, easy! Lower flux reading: 111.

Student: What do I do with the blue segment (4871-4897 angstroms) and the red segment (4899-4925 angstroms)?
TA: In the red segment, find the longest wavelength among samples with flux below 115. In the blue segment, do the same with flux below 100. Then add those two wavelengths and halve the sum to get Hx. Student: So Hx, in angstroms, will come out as 4910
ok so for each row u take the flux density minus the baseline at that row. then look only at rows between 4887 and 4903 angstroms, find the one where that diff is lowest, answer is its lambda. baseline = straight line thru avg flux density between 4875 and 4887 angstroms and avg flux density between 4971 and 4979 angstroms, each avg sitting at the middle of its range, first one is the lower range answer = 4896.0 angstroms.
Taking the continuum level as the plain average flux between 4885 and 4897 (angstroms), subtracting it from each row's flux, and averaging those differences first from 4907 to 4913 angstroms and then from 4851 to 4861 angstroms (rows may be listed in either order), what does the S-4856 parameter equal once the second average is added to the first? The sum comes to 19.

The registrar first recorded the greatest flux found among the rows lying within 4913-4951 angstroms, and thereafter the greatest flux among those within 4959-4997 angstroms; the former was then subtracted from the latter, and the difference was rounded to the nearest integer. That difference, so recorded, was 13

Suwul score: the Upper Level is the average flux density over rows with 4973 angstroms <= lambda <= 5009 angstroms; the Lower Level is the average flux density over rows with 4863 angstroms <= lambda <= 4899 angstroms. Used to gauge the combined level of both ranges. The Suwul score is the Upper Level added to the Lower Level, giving 206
